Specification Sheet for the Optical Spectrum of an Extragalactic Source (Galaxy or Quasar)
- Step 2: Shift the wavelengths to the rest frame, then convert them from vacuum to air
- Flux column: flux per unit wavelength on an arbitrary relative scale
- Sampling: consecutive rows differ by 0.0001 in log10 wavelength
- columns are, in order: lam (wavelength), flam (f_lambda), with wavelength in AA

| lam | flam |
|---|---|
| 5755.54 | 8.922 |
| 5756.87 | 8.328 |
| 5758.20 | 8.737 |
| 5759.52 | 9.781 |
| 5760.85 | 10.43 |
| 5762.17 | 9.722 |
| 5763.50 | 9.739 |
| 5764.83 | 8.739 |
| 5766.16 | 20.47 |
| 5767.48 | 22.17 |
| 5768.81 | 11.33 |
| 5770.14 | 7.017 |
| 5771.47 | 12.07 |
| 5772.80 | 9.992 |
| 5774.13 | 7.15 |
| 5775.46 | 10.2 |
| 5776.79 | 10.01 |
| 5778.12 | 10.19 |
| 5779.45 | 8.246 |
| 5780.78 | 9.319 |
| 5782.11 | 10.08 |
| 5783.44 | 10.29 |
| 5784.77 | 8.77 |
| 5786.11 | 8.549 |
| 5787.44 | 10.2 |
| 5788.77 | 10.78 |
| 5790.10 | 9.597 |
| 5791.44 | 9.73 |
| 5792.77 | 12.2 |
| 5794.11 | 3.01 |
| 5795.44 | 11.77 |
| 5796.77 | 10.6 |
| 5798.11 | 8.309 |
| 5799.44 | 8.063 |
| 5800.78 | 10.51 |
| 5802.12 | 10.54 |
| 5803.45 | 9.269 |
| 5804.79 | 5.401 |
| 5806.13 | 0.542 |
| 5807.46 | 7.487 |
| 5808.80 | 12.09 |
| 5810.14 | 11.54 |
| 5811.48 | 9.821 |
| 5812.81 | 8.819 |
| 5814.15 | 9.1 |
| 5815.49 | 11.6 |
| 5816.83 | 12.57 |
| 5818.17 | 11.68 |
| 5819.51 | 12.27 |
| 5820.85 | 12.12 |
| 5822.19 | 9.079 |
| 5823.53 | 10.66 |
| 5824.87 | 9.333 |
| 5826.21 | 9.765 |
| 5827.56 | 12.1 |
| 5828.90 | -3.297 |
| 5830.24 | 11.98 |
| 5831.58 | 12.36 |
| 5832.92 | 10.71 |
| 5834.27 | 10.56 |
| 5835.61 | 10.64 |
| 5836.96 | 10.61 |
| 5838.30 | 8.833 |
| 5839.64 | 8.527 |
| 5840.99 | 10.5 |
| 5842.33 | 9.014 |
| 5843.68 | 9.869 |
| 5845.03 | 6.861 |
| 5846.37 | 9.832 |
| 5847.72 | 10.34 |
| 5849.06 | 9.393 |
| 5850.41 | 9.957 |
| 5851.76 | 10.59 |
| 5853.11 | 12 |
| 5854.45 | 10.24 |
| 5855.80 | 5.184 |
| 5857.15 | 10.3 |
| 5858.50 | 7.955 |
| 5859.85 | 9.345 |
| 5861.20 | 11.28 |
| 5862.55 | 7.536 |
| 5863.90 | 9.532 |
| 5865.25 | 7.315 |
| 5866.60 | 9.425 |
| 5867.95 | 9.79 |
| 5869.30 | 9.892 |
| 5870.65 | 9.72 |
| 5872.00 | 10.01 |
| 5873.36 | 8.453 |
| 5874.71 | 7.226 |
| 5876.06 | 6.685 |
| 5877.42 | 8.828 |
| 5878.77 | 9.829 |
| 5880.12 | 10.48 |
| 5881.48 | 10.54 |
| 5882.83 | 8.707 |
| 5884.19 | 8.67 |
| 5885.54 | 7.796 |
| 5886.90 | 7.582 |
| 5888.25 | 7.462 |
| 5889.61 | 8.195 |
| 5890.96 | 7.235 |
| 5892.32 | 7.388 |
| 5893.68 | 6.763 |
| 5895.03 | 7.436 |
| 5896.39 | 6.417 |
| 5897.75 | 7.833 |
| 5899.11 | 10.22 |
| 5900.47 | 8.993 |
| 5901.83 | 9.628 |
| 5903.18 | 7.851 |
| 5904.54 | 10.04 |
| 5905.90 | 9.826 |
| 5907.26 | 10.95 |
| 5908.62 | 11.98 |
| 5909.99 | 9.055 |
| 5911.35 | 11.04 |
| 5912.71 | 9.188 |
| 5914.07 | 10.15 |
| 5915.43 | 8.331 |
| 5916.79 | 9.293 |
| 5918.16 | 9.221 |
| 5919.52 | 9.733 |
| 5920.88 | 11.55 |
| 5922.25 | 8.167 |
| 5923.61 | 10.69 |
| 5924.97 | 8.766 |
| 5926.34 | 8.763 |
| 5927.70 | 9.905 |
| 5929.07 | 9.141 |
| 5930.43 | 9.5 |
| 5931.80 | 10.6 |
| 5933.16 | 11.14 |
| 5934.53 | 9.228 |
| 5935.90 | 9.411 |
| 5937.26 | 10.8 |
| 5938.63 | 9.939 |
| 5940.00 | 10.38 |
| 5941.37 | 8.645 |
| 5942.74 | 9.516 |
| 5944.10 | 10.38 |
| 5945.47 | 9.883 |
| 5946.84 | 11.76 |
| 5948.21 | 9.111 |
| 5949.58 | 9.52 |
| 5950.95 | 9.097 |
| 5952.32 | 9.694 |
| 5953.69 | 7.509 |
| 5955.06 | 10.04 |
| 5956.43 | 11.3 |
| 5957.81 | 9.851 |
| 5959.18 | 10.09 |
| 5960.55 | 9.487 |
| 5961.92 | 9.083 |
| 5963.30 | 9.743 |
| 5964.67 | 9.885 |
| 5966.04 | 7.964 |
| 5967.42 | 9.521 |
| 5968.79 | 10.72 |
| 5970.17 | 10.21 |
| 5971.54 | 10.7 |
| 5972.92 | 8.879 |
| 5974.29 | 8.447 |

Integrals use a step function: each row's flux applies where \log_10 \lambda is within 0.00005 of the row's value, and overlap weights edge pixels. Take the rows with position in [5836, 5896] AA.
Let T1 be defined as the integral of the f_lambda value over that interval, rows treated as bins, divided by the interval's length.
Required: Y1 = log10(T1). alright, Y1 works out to 0.951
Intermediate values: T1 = 8.9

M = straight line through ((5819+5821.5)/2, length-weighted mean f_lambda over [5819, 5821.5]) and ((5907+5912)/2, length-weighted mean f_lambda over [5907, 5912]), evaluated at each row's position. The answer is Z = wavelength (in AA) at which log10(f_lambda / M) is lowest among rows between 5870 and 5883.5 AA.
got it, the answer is 5876.06 AA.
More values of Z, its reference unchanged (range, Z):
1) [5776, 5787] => 5779.45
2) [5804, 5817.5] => 5806.13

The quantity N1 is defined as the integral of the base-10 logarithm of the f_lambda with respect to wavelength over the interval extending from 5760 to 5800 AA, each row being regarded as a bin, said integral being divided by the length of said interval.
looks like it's 0.991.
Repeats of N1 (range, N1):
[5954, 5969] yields 0.985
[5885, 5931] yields 0.950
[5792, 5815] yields 0.877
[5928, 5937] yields 0.994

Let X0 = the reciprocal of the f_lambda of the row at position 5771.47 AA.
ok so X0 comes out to 0.083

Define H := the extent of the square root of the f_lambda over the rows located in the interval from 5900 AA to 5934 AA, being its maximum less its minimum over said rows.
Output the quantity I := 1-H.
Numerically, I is 0.34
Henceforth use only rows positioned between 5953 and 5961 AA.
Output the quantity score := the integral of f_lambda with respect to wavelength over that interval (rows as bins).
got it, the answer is 78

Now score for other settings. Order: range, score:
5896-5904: 69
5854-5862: 72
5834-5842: 79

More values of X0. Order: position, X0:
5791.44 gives 0.103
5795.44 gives 0.085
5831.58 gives 0.081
